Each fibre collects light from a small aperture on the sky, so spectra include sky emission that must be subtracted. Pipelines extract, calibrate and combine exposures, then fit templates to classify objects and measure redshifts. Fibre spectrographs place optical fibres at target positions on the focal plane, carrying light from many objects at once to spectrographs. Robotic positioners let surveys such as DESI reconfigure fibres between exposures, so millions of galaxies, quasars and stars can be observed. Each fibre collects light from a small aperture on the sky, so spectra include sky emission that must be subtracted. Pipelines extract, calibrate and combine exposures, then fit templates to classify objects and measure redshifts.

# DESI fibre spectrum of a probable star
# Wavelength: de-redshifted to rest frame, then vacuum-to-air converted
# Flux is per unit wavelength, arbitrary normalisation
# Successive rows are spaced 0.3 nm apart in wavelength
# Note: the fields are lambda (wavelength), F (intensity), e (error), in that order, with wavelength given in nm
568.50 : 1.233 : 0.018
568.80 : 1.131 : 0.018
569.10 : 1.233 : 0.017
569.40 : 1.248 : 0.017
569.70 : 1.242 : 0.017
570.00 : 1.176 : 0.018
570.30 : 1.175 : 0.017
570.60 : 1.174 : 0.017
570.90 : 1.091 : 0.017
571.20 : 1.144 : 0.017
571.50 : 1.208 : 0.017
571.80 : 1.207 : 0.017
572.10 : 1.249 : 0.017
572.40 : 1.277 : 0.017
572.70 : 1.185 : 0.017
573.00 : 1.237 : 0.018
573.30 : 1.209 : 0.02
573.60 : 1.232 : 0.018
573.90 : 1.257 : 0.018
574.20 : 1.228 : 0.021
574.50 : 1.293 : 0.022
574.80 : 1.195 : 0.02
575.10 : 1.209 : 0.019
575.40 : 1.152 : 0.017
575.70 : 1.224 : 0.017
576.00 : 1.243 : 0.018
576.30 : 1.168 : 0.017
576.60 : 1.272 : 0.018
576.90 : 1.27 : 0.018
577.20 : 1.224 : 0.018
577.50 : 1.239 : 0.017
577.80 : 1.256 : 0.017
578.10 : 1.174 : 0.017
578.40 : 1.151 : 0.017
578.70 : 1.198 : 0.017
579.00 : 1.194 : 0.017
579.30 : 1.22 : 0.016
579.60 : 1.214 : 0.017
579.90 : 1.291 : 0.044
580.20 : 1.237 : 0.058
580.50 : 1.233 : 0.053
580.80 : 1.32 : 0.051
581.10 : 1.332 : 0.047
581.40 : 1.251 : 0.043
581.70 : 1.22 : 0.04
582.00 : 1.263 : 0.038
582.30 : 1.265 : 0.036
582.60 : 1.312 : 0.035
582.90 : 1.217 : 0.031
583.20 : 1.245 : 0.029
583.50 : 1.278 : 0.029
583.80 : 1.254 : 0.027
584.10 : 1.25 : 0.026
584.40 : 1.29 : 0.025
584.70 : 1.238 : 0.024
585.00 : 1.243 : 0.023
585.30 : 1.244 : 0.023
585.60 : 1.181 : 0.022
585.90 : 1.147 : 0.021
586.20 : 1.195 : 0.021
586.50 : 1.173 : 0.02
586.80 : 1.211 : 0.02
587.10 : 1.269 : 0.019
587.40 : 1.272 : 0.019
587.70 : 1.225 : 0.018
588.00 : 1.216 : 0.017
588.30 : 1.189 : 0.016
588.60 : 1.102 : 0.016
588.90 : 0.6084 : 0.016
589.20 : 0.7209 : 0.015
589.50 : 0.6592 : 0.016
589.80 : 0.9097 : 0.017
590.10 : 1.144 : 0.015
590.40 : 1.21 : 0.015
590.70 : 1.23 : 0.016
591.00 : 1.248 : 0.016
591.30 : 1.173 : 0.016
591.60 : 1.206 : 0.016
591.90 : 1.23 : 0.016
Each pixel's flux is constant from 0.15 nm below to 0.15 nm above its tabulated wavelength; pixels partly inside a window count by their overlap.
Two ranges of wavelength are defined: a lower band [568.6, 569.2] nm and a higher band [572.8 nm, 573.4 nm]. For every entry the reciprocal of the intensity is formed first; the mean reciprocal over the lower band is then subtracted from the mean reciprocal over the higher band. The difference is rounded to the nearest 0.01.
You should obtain -0.03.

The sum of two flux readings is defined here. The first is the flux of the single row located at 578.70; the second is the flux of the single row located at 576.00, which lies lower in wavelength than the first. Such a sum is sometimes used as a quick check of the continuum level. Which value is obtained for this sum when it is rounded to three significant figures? 2.44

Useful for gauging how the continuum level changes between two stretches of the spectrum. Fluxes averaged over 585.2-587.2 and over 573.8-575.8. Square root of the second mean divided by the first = 1.01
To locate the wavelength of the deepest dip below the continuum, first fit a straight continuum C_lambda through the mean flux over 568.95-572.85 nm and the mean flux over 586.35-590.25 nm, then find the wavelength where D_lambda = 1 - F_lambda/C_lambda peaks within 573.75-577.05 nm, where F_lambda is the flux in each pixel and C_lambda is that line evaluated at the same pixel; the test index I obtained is 575.40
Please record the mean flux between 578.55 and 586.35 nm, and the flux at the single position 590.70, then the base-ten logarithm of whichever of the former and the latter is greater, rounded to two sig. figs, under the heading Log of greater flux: 0.095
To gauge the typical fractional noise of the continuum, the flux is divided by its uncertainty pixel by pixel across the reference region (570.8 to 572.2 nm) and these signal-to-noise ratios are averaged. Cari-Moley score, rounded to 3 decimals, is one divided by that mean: 0.014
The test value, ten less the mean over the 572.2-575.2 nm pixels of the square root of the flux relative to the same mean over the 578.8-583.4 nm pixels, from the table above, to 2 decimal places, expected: 9.01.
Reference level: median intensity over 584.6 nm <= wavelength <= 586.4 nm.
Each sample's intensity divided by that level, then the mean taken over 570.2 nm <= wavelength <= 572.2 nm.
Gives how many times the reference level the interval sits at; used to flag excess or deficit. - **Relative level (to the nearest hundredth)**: 0.97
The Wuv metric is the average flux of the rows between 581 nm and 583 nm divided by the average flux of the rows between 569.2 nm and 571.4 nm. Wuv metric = 1.07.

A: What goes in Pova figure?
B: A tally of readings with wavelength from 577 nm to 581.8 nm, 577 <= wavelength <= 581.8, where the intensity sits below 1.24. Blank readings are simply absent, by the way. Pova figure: 11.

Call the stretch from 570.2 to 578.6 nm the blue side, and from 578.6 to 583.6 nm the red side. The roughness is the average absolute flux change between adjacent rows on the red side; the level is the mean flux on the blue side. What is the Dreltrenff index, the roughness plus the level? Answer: 1.25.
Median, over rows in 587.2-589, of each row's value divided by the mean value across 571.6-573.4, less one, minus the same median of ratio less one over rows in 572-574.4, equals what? -0.03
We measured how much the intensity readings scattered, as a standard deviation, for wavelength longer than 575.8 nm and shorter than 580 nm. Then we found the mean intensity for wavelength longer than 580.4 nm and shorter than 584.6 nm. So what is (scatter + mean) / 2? 0.654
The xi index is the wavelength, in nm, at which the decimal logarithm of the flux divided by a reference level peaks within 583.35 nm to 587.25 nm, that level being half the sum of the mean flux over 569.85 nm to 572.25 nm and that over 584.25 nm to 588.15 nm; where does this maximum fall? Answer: 584.40 nm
